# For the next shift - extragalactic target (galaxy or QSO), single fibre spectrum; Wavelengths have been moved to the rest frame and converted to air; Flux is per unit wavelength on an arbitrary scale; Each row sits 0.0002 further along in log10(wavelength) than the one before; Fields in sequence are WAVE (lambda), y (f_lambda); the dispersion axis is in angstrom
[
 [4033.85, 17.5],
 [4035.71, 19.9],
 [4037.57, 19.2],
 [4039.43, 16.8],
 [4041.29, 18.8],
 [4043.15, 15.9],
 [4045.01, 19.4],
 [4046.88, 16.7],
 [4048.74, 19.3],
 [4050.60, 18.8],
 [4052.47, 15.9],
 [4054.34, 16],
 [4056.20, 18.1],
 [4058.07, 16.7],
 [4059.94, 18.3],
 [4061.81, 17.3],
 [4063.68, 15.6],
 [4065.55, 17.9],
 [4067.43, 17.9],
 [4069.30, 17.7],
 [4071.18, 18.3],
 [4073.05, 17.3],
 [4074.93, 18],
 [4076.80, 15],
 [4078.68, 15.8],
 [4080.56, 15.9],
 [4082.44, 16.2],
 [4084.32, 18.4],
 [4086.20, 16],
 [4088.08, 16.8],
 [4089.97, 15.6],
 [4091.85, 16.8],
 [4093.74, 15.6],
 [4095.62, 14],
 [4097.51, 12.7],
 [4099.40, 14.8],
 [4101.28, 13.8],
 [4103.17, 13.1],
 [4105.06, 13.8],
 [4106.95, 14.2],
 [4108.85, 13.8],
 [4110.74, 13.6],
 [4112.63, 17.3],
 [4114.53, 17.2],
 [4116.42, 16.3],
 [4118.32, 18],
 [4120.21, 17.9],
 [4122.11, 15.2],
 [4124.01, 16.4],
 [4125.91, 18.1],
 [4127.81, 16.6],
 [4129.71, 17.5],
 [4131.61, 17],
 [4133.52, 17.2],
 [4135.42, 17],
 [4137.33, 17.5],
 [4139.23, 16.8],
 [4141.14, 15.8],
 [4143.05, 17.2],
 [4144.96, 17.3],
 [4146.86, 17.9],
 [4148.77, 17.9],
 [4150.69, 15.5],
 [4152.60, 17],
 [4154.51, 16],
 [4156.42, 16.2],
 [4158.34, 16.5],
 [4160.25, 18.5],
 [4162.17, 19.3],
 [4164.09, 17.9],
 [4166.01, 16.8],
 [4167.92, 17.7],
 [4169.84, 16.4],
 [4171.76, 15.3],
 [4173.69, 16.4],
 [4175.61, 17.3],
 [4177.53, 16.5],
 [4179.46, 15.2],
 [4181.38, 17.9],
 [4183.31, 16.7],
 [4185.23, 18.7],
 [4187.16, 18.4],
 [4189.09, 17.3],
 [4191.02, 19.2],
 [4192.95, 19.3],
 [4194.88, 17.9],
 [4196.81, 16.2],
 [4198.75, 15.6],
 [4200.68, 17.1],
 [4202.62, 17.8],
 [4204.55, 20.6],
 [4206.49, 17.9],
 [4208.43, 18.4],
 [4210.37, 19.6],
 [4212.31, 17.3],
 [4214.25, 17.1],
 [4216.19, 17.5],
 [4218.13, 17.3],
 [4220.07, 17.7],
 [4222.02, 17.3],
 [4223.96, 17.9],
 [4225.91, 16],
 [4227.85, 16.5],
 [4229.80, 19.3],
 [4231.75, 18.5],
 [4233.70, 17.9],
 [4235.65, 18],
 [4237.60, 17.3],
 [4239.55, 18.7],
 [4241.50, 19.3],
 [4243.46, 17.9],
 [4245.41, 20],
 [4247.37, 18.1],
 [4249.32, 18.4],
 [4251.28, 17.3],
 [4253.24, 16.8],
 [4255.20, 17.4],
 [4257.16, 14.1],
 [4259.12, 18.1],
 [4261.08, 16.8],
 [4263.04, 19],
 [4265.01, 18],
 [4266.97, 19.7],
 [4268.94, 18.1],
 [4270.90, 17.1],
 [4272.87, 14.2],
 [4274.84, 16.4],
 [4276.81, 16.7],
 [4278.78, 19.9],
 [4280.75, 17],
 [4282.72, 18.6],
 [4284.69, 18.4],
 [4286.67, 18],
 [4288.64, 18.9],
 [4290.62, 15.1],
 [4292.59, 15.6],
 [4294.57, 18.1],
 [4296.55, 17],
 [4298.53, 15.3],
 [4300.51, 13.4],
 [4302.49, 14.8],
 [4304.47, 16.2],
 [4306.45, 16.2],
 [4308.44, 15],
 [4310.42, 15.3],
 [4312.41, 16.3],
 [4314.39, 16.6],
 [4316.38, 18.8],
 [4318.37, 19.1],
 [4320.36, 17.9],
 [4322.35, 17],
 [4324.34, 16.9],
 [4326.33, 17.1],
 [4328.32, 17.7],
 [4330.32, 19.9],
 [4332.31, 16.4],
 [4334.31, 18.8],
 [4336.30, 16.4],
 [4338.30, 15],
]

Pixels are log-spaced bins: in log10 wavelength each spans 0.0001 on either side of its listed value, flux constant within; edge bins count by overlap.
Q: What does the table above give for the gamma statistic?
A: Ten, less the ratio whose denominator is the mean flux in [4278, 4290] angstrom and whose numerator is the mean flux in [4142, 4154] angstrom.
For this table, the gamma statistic 9.07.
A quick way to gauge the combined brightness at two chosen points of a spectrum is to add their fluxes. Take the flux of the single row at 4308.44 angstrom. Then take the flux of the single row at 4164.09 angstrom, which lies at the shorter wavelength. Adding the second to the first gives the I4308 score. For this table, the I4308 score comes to 32.9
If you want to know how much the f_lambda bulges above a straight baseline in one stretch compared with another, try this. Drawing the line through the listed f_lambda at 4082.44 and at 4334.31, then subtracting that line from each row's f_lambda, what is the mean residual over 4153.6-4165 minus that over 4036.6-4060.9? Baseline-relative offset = -1.4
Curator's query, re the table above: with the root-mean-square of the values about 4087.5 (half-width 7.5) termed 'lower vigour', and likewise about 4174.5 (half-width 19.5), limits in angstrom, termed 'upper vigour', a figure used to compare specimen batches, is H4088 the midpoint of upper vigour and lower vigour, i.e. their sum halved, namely 16.9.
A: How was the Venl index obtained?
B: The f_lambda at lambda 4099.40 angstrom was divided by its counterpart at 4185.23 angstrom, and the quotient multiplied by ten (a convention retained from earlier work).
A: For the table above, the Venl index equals 7.9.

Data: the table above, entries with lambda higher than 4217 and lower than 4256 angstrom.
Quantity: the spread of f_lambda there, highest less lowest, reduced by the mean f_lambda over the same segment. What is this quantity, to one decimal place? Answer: -13.9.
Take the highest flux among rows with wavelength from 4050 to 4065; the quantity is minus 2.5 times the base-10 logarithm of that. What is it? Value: -3.19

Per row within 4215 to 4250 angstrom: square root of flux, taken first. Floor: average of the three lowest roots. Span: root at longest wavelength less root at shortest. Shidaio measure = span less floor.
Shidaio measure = -3.97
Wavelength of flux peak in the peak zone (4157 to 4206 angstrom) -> 4204.55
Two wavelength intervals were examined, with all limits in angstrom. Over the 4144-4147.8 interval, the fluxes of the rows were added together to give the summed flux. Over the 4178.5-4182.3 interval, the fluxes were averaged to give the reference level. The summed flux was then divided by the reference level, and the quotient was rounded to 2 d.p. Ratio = 2.13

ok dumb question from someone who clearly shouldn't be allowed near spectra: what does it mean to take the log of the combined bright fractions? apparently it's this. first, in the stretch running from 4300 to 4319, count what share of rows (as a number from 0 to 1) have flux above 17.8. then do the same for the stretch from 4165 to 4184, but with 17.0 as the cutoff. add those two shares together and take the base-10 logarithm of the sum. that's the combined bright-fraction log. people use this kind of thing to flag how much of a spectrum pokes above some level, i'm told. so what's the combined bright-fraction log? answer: -0.30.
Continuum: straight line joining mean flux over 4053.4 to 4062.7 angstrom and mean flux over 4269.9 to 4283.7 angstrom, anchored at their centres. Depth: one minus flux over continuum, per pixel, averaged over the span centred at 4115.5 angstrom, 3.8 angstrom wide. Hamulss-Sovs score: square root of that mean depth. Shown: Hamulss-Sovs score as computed 0.17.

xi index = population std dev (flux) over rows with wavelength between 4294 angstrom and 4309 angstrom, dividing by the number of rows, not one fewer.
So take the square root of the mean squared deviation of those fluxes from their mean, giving 1.35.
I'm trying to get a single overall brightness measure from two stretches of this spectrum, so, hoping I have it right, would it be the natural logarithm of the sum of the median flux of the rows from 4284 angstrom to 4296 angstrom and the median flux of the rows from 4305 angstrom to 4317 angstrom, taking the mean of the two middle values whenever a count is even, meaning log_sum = 3.54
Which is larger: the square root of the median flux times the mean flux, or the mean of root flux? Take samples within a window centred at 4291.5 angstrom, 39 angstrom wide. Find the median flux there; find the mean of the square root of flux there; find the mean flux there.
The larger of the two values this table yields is 16.4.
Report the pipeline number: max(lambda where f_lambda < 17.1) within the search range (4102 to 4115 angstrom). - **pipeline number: 4110.74 angstrom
